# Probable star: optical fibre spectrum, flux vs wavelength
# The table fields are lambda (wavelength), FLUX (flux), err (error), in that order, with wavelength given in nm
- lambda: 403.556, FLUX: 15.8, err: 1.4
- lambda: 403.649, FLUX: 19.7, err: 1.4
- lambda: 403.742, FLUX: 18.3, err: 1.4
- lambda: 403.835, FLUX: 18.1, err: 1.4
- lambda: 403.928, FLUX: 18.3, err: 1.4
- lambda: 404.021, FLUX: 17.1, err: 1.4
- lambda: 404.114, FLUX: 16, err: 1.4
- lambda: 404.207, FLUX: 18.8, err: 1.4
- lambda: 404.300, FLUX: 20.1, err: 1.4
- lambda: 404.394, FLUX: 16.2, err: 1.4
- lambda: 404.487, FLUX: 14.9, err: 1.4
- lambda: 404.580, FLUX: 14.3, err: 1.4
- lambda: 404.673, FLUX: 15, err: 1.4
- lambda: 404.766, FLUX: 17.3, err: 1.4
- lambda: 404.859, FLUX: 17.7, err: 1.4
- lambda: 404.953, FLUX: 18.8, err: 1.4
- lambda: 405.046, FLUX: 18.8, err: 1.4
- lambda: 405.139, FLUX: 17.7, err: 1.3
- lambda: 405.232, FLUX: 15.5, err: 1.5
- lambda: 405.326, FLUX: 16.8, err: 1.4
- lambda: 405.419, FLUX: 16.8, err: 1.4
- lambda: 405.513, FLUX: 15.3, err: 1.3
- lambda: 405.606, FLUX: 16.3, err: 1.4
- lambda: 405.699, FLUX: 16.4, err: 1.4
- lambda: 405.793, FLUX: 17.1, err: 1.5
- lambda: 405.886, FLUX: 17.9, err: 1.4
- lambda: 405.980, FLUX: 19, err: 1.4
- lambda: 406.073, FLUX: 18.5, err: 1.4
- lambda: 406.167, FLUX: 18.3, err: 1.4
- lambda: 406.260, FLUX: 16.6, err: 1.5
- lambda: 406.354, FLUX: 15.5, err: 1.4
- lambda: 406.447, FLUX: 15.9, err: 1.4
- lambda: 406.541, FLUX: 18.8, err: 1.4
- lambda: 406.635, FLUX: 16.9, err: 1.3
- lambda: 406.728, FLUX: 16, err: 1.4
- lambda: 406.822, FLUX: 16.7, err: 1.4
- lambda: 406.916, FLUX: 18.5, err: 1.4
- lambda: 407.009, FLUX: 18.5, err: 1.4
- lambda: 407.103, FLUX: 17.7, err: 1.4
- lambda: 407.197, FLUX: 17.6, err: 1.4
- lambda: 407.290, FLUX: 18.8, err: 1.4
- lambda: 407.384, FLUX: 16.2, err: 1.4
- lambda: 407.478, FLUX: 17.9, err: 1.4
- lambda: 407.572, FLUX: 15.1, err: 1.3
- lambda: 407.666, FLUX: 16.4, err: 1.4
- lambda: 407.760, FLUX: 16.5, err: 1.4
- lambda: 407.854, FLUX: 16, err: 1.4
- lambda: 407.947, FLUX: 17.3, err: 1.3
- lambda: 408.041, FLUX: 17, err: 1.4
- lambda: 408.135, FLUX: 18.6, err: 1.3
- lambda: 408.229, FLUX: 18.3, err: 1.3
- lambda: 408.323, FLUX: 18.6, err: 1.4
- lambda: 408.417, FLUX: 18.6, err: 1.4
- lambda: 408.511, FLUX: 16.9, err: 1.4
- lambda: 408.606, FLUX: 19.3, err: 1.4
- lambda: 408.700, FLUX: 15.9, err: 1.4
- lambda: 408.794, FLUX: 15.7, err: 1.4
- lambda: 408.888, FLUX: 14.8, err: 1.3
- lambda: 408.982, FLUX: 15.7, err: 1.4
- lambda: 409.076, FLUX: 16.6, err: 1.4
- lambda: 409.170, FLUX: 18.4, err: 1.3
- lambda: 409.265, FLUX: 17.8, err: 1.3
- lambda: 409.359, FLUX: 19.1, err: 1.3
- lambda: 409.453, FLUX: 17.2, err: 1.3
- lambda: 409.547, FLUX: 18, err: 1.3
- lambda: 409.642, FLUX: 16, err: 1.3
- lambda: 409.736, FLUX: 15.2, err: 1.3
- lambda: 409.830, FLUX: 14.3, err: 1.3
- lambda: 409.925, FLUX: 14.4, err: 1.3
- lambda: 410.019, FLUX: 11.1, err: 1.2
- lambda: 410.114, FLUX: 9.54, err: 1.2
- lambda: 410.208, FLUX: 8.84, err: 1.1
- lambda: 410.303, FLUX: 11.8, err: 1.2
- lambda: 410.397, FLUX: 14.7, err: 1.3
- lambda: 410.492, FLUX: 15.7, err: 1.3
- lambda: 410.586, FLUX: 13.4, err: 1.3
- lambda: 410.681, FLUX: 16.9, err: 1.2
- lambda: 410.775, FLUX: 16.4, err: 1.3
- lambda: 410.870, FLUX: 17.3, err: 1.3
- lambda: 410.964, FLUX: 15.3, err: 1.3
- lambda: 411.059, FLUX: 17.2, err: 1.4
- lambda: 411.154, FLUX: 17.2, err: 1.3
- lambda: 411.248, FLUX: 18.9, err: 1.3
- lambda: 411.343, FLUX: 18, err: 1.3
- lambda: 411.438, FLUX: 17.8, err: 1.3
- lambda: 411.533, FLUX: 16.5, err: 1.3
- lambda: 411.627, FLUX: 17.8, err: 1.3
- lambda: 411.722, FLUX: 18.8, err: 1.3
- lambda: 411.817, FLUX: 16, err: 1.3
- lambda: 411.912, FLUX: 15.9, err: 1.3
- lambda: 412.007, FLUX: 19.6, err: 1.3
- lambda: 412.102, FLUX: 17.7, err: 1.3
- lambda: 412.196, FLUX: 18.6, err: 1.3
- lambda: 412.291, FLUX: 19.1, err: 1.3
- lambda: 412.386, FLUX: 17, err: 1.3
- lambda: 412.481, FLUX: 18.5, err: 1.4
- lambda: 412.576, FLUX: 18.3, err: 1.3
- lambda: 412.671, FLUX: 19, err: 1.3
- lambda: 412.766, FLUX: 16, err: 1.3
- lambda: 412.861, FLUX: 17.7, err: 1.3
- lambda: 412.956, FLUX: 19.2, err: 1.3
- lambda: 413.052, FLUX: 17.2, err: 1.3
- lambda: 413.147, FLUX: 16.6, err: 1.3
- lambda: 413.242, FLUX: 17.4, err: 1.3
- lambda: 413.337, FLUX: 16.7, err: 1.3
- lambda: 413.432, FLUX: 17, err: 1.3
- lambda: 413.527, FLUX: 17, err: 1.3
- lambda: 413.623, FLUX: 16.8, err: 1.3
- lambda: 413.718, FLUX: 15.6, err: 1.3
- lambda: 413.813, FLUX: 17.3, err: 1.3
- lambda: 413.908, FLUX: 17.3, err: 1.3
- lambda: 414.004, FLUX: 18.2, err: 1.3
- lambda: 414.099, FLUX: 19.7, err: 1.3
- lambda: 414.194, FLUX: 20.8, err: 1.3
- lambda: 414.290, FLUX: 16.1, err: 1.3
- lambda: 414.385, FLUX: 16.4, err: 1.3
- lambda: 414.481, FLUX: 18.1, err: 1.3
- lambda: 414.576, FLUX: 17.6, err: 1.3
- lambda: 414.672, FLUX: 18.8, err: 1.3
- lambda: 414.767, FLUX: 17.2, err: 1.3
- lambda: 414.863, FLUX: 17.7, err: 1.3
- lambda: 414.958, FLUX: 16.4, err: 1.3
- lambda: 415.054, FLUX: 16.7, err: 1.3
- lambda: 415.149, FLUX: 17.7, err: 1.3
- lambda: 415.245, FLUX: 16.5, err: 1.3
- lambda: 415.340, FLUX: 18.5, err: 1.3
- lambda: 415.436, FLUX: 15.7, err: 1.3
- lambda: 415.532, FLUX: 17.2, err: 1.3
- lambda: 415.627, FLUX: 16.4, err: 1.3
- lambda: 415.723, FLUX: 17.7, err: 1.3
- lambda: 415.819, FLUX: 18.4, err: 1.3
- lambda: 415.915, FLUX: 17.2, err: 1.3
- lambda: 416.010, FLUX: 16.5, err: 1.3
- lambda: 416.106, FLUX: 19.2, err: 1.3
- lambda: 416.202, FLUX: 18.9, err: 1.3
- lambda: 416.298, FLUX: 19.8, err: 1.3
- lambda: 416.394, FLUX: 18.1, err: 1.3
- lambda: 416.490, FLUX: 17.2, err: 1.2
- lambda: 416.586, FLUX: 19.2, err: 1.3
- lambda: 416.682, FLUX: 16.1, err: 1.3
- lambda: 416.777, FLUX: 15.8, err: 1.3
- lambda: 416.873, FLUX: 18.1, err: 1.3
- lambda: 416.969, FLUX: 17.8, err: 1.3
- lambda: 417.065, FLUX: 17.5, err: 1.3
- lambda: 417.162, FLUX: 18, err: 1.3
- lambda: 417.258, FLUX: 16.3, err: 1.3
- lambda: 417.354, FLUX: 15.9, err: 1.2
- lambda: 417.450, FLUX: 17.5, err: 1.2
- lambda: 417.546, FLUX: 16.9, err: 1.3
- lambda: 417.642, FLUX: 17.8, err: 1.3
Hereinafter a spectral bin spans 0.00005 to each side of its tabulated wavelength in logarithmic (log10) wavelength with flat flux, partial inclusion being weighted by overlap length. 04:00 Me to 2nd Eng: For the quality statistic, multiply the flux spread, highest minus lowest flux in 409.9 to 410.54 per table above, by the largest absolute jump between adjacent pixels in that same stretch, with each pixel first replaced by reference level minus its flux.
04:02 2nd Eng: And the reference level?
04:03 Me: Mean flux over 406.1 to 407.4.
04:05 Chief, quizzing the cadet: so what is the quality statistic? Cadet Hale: 23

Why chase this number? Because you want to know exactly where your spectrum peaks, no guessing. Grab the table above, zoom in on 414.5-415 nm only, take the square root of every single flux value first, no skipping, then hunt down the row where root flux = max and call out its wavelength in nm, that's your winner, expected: 414.672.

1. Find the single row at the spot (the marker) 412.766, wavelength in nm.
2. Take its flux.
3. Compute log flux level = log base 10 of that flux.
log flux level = 1.20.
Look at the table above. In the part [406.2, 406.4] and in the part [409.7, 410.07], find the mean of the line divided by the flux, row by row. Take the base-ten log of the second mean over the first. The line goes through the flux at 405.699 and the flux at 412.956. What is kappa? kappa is 0.11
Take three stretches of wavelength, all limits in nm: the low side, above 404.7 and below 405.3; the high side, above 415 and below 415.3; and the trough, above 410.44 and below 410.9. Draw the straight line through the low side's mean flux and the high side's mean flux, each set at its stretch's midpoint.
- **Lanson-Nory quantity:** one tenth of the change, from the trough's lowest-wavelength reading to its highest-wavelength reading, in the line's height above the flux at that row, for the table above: -0.16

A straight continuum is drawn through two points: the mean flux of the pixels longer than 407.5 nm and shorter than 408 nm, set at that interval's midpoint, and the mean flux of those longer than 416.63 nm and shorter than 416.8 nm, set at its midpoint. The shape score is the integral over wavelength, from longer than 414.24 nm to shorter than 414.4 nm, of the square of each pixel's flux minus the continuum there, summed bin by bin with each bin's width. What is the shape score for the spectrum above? 0.0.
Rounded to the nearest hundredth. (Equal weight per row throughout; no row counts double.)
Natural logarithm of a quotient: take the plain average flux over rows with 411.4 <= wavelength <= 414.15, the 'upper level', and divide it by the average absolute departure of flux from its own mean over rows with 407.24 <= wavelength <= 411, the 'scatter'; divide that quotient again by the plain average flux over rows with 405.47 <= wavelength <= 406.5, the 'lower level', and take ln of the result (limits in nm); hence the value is -0.53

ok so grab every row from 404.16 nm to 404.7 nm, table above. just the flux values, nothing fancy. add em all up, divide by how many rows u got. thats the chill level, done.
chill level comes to 16.6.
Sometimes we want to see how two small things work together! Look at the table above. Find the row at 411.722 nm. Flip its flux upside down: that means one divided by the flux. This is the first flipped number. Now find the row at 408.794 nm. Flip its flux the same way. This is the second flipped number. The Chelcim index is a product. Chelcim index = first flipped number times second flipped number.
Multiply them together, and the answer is 0.0034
